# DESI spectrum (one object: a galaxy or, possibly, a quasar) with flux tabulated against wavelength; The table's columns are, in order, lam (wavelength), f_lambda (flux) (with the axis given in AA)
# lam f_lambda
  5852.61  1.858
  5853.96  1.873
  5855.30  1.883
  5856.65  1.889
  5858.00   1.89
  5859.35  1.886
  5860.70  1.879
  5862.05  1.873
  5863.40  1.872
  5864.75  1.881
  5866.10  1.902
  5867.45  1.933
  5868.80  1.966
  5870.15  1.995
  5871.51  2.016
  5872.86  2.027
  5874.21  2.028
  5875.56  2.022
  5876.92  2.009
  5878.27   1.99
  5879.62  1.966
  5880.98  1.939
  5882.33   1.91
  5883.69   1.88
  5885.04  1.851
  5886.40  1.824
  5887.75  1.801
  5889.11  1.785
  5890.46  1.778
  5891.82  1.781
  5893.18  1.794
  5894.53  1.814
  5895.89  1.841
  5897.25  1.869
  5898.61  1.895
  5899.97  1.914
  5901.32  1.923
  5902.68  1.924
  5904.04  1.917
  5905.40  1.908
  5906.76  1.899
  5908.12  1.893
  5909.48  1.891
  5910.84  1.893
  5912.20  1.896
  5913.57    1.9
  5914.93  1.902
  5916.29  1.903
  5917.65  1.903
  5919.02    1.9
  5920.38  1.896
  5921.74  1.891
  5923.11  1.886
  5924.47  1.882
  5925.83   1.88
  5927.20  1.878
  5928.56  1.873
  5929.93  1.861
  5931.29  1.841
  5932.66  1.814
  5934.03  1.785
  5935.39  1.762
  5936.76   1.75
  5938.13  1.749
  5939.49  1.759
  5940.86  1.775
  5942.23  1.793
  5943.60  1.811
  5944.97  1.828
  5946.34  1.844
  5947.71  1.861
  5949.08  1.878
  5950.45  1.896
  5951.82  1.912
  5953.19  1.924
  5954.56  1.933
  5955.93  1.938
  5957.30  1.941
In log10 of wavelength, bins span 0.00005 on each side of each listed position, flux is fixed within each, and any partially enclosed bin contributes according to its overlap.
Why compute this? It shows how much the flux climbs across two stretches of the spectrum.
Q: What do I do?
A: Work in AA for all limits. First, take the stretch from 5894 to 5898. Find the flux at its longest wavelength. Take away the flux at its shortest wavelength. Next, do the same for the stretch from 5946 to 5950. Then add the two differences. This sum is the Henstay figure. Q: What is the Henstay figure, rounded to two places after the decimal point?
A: 0.09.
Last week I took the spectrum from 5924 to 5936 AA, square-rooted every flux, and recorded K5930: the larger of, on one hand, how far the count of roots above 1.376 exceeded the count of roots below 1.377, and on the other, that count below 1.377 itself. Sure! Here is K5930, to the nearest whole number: 9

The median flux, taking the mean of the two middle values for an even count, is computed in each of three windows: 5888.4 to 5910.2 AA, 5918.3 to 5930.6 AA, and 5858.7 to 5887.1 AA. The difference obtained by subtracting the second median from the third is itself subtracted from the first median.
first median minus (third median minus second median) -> 1.84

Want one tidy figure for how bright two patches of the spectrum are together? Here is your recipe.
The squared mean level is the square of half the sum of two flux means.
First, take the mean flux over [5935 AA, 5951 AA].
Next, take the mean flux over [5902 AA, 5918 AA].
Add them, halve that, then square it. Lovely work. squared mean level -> 3.44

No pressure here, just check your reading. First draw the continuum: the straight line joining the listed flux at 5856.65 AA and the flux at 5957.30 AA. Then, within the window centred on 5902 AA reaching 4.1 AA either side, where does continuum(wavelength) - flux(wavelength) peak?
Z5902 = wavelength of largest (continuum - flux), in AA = 5898.61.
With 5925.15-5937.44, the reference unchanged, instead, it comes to 5936.76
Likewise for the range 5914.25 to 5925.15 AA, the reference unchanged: 5924.47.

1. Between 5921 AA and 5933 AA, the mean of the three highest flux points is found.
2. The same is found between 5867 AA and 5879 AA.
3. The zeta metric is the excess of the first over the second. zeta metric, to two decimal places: -0.14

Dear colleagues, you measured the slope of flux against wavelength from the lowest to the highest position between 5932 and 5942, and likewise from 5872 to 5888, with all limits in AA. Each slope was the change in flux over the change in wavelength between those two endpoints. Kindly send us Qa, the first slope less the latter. 0.010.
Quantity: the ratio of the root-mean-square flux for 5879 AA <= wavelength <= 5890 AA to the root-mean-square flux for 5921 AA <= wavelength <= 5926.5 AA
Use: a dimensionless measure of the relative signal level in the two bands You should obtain 0.992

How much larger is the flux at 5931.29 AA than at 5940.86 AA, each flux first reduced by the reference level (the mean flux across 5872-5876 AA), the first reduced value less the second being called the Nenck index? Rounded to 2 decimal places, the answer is 0.07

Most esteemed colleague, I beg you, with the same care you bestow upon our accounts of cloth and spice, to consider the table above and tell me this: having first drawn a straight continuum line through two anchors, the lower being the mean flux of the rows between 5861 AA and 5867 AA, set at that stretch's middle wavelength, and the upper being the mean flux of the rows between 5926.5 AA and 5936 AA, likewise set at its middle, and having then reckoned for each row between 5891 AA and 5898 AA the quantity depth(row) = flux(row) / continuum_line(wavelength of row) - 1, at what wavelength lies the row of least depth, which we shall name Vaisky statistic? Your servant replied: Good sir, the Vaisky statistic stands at 5891.82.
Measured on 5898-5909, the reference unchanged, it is 5898.61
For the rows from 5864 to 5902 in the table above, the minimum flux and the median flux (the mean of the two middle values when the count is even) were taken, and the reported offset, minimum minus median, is -0.128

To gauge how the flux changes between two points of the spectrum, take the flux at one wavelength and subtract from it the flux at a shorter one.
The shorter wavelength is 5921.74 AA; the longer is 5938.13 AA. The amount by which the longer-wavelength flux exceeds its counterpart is -0.14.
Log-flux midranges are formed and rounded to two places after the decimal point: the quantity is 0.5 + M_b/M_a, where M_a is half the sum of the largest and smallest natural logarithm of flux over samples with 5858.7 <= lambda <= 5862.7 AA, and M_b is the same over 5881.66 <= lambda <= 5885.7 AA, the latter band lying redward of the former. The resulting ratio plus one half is 1.50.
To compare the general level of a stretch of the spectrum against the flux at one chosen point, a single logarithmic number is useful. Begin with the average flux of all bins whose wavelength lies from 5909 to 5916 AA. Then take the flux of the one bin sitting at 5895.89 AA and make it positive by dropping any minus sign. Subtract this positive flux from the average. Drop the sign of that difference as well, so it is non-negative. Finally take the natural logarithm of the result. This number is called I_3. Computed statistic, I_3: -2.9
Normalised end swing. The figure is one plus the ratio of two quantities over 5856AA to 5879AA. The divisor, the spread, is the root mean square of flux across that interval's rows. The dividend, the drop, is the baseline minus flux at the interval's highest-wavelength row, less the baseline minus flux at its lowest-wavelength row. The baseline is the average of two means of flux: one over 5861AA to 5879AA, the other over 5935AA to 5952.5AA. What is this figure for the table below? 0.95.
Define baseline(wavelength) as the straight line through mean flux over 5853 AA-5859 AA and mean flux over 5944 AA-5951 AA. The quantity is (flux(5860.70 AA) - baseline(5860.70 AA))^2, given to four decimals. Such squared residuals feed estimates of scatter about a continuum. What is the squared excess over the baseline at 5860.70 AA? 0.0000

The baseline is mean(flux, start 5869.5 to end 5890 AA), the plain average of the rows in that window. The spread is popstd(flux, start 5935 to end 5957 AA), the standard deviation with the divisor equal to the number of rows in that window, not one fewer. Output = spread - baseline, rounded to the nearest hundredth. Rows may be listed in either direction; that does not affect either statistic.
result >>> -1.87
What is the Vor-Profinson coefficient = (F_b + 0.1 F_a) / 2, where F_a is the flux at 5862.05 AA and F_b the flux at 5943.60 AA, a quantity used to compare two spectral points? 1.00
